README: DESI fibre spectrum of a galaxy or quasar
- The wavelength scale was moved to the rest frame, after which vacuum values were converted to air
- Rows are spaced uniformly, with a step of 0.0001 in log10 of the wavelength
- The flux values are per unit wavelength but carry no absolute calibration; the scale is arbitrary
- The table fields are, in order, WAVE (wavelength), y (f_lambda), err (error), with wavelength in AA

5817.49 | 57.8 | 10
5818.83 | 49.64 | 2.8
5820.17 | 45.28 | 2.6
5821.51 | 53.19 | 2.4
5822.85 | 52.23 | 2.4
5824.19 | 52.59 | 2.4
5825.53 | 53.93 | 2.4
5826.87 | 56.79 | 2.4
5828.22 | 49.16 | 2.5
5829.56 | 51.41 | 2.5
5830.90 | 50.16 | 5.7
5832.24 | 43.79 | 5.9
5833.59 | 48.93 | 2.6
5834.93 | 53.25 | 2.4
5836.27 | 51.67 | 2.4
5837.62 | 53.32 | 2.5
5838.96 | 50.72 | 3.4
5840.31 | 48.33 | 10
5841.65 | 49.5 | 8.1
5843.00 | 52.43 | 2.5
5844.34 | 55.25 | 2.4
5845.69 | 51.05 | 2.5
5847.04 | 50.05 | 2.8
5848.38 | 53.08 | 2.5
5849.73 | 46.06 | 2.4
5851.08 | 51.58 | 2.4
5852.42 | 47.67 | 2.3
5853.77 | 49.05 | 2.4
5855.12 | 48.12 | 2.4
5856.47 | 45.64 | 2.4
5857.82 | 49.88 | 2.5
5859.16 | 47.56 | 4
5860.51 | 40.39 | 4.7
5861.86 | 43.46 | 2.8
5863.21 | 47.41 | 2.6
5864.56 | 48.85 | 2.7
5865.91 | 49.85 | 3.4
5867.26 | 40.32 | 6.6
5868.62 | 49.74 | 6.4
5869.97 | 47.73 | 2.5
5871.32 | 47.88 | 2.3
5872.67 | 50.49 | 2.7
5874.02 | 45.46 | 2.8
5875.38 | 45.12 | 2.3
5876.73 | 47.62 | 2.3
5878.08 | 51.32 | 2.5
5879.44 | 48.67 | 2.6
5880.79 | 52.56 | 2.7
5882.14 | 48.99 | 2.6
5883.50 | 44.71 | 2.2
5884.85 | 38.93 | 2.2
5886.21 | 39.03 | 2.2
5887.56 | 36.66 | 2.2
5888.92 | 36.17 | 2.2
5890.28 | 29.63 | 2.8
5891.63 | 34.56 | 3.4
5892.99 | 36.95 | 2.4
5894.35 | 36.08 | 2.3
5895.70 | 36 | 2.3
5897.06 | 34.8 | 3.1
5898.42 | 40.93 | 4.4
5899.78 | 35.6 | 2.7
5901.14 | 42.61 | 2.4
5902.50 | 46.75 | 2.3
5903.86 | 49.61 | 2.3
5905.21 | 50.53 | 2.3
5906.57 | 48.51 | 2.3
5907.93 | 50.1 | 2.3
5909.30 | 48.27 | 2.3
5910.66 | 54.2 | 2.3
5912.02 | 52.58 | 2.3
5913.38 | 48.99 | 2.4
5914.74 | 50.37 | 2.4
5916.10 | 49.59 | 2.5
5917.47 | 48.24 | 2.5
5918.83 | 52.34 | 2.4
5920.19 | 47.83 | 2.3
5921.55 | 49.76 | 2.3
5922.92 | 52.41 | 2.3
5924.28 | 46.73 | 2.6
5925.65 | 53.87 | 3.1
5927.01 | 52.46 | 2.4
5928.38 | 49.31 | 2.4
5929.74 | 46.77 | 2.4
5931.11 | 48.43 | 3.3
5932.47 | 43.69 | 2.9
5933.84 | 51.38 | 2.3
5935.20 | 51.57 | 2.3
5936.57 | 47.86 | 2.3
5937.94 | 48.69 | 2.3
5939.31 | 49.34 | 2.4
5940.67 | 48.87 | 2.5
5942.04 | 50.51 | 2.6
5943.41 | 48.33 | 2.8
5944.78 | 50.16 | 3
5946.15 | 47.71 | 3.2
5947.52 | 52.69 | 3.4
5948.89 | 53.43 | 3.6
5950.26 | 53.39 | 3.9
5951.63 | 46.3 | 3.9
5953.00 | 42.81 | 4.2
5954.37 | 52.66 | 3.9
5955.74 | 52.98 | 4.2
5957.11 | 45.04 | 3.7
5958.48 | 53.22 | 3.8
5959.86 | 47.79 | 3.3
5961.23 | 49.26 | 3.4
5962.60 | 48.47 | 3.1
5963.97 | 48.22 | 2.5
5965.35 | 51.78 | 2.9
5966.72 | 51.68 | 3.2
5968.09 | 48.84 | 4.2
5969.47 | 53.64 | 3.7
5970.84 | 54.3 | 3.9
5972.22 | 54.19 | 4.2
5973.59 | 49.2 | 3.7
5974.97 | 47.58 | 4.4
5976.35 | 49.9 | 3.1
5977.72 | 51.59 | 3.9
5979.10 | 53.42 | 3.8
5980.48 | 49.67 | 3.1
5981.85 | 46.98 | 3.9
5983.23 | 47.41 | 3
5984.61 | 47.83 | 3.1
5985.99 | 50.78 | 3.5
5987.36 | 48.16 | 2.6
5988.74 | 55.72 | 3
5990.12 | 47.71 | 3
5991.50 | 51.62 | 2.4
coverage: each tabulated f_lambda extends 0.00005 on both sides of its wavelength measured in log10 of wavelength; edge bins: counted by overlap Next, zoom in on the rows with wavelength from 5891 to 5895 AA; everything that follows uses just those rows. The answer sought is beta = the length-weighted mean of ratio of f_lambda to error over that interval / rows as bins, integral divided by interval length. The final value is 14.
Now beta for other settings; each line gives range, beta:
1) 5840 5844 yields 12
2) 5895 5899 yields 12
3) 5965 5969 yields 15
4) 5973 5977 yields 13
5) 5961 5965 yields 17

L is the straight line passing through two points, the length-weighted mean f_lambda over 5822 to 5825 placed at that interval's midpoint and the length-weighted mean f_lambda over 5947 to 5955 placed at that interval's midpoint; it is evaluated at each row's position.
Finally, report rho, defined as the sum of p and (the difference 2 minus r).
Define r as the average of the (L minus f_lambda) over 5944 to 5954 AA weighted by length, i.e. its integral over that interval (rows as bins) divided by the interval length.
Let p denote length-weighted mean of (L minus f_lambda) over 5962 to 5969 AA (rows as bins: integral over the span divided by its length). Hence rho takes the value 1.3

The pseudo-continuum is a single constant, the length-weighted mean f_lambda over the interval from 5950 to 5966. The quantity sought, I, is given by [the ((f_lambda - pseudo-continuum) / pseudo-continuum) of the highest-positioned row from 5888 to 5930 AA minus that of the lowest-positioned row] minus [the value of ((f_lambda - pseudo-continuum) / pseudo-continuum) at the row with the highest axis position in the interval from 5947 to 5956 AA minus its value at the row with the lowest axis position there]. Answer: 0.2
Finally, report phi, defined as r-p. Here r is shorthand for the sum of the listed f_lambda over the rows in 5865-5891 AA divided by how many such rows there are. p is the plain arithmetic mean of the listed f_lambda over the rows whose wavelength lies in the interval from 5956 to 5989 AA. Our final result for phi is -5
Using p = 50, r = 44.8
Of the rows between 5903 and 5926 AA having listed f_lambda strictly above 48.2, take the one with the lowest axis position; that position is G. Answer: 5903.86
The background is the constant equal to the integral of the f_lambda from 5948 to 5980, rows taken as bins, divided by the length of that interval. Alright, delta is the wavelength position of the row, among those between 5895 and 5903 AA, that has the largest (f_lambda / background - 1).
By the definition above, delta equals 5902.50 AA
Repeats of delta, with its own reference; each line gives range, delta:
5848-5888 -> 5848.38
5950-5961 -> 5950.26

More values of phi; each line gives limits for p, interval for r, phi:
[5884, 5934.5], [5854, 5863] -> 1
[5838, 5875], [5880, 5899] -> -9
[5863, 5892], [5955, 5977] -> 6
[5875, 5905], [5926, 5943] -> 8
